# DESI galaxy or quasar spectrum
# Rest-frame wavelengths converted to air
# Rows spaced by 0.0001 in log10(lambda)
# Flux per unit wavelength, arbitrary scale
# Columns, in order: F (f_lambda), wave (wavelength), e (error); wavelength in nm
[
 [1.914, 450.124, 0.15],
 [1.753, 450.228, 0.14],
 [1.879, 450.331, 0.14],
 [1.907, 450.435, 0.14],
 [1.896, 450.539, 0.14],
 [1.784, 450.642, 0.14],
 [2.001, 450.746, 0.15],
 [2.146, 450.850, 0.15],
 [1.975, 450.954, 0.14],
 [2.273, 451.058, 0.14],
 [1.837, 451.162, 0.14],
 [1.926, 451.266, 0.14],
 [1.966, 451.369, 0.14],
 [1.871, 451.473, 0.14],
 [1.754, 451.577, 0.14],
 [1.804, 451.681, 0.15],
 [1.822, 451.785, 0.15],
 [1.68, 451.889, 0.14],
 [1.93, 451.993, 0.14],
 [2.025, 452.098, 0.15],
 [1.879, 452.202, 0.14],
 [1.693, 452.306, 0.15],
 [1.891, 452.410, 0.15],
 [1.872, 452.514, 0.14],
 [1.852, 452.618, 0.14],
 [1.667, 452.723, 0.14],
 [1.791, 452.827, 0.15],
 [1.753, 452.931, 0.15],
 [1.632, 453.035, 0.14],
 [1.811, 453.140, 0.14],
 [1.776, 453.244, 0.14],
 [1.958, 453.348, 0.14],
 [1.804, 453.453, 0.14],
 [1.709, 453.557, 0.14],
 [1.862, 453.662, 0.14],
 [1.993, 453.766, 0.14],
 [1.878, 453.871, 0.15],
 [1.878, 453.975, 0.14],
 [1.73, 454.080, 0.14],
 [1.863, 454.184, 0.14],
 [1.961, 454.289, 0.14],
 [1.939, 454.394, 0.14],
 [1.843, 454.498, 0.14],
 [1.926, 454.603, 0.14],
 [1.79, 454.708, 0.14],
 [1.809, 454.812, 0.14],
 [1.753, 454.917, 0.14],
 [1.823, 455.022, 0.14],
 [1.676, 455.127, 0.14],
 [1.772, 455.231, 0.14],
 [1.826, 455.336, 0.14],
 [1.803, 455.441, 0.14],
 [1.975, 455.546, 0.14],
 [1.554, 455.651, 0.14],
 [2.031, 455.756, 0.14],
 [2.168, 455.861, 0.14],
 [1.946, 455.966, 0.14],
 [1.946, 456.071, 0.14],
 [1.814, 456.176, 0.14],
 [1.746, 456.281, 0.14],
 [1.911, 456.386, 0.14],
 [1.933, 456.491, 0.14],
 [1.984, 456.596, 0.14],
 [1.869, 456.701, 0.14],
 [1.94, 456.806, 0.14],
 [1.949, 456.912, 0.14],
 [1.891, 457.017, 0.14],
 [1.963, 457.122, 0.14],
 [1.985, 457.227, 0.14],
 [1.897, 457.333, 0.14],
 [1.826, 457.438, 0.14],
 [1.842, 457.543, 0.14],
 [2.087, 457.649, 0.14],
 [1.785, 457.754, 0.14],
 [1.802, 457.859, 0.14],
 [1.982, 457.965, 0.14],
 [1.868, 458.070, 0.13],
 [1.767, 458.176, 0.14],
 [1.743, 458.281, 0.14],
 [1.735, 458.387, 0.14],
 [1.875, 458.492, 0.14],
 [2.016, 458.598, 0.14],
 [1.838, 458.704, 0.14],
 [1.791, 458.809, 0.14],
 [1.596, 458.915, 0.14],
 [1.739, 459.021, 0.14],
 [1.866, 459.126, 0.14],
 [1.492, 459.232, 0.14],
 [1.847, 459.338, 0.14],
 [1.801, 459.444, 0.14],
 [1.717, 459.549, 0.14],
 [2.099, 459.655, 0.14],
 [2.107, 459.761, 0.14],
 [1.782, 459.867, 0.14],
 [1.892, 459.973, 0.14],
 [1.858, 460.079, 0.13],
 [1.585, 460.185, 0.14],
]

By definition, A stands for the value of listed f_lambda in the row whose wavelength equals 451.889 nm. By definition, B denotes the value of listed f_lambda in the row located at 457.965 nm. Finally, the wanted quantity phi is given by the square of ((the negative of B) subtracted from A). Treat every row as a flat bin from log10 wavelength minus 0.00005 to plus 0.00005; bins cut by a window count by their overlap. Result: 13.4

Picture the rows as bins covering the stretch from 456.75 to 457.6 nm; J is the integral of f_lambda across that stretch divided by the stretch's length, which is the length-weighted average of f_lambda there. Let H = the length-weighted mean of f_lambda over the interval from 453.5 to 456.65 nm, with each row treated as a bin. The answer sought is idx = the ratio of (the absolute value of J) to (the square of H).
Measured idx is 0.55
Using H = 1.86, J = 1.91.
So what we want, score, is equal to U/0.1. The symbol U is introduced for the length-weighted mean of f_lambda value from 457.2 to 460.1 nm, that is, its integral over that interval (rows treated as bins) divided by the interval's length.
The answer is 18.4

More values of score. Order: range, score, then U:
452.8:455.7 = 18.2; 1.818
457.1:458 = 19.0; 1.904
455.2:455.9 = 18.7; 1.871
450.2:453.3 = 18.6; 1.863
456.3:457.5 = 19.2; 1.918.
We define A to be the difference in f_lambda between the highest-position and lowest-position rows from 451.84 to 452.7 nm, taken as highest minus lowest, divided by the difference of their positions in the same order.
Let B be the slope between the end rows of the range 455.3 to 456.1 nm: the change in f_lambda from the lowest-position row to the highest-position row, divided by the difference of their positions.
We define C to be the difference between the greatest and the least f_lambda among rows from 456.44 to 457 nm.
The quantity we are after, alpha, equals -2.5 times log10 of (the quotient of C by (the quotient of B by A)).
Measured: 1.9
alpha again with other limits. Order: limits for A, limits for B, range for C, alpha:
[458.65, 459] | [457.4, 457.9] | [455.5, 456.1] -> -2.7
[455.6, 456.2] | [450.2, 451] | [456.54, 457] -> 1.8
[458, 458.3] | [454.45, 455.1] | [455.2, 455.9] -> -2.4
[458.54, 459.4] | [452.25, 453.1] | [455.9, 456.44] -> 0.7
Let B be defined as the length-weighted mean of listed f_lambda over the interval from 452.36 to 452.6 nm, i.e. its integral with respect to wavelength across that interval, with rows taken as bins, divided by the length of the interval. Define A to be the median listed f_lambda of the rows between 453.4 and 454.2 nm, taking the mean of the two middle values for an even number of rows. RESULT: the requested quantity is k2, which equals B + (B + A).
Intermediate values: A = 1.86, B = 1.88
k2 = 5.62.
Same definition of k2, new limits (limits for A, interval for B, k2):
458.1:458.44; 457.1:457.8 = 5.57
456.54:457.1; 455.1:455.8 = 5.56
